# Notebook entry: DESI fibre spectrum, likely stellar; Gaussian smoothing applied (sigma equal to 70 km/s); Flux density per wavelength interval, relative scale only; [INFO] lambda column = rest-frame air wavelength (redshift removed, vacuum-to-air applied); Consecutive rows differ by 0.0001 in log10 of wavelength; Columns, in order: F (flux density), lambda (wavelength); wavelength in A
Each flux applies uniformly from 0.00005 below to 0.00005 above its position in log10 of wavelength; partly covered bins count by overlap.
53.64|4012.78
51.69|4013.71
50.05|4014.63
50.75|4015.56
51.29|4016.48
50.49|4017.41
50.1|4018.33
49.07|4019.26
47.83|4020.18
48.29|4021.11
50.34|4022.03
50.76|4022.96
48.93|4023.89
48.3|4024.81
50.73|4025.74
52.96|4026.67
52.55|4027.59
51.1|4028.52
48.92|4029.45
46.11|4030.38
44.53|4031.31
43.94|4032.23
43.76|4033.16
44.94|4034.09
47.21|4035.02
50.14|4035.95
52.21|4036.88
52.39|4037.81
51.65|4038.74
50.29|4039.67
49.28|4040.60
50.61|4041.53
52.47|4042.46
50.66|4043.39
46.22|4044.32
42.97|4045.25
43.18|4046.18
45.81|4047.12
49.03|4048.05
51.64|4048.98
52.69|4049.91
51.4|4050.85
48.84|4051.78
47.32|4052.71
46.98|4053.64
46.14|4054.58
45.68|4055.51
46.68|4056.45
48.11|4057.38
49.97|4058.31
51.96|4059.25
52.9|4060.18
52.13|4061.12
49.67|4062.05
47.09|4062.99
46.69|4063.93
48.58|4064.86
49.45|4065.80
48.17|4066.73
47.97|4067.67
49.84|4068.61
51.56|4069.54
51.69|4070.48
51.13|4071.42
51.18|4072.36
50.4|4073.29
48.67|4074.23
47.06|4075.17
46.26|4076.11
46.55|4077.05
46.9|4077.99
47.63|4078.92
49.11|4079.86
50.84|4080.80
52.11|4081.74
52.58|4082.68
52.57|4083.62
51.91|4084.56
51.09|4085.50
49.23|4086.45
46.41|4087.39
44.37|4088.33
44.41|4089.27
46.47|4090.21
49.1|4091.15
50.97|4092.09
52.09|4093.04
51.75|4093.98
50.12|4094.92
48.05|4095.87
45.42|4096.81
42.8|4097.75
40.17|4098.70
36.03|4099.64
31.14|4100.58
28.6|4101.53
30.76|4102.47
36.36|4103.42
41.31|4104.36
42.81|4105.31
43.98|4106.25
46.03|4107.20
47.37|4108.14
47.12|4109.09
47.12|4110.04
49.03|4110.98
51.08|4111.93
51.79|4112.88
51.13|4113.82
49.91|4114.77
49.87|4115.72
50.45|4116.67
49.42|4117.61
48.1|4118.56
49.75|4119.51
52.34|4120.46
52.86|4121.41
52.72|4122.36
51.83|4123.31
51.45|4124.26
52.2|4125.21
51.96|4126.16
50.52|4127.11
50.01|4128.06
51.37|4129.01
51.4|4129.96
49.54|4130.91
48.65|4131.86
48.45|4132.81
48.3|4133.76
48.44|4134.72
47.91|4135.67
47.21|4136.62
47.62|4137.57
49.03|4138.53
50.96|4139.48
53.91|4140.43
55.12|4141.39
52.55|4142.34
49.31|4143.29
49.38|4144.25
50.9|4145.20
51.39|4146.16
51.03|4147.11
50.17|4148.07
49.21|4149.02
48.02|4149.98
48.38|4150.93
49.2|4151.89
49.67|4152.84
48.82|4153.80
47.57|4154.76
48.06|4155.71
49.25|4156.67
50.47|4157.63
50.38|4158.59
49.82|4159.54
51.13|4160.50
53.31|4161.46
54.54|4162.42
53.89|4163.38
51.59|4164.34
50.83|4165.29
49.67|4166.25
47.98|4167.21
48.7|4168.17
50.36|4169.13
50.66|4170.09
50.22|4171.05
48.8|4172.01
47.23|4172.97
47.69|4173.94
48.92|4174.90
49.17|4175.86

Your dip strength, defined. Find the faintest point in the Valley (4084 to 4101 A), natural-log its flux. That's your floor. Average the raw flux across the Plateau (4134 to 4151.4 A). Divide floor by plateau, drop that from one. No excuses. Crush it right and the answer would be 0.931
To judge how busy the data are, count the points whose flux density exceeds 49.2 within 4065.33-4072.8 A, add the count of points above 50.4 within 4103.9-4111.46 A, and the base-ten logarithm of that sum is 0.78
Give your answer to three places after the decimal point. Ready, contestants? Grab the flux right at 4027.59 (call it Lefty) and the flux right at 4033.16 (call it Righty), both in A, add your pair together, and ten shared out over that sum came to 0.104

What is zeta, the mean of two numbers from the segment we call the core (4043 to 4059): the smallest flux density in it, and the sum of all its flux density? 428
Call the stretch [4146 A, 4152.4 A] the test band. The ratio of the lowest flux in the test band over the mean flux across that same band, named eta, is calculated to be 0.968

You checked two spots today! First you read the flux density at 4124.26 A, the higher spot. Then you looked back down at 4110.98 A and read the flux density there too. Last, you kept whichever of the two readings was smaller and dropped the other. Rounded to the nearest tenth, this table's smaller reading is 49.0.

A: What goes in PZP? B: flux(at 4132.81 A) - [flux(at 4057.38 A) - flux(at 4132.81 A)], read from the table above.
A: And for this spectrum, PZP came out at 49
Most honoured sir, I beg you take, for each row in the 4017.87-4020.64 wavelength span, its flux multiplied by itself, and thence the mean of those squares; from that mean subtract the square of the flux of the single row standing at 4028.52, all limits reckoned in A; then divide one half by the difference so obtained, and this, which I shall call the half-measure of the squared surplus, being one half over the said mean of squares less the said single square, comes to -0.002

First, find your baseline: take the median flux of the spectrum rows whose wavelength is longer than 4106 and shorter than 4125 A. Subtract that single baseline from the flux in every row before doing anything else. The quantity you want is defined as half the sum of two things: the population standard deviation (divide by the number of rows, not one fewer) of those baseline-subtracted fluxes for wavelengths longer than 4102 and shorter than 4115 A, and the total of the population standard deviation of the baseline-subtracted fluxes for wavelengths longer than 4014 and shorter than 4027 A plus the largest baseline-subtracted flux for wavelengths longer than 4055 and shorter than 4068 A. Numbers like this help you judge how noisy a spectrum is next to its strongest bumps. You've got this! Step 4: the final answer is 5.1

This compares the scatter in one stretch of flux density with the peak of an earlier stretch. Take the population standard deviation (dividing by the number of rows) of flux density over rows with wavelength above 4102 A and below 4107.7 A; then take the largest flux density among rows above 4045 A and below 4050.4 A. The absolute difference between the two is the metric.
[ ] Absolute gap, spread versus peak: 47.5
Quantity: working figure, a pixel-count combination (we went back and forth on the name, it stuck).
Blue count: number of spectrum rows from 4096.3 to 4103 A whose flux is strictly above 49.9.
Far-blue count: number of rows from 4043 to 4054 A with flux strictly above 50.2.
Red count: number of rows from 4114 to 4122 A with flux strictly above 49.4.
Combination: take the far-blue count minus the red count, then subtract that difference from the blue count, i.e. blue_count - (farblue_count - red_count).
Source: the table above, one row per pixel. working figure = 3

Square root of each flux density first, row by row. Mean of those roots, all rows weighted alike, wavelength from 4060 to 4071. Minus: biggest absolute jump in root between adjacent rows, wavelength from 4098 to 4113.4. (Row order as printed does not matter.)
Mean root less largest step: 6.6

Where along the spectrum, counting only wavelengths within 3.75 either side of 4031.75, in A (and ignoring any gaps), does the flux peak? 4028.52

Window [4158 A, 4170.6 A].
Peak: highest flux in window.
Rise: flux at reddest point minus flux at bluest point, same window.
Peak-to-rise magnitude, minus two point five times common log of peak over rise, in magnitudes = -5.7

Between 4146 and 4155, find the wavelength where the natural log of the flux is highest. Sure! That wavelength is 4146.16 A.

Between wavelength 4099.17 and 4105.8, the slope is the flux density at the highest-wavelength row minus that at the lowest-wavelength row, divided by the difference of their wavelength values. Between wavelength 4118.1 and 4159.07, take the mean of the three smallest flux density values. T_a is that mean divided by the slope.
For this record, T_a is 40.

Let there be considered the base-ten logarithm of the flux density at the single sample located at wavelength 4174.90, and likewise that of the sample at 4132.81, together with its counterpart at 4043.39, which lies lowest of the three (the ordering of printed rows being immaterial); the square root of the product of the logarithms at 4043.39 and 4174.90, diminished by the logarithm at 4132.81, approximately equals 0.012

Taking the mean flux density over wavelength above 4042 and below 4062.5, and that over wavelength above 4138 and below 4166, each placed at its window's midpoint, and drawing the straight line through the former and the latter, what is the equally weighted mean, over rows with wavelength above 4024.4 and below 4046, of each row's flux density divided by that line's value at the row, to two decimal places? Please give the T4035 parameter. 1.01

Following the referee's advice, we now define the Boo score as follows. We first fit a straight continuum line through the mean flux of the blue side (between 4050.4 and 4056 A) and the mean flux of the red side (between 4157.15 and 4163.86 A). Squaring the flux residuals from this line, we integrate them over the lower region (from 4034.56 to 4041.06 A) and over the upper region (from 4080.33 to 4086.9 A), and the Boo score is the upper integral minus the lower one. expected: -39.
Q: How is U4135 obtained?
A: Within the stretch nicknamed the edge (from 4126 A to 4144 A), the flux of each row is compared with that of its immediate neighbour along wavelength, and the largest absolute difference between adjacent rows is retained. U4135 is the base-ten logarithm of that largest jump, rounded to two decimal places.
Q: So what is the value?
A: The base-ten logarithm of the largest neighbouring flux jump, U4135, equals 0.51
